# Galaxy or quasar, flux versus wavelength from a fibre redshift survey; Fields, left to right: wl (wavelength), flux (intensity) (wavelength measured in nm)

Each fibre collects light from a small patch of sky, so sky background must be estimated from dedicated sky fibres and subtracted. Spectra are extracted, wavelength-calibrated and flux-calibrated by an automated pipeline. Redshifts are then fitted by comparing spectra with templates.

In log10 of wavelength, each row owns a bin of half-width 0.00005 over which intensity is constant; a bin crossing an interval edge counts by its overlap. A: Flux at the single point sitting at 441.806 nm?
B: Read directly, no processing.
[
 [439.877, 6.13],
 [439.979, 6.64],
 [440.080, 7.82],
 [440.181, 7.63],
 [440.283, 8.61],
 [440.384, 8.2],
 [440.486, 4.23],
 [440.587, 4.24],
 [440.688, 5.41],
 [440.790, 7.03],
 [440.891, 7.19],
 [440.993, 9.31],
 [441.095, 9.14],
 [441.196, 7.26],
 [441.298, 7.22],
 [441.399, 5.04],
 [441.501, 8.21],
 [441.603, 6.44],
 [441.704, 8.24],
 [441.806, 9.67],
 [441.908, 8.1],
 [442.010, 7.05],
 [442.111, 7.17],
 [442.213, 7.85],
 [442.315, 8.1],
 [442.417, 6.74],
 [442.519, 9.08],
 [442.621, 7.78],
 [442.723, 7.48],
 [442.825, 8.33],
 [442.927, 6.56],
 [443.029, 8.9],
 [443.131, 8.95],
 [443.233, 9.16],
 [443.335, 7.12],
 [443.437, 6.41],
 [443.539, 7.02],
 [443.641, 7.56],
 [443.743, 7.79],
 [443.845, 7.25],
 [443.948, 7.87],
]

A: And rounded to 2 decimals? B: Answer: 9.67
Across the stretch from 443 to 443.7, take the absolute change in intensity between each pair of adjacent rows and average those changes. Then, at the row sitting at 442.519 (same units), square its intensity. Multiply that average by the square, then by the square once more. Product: 4713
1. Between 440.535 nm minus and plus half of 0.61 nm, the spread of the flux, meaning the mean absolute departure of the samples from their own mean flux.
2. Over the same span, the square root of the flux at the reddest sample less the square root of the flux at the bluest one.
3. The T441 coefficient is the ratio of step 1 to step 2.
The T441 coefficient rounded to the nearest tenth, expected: -5.9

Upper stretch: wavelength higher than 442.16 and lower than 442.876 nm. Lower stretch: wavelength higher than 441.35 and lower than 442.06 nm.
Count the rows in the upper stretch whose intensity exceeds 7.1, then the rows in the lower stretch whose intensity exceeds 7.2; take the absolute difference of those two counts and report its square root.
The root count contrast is 1.4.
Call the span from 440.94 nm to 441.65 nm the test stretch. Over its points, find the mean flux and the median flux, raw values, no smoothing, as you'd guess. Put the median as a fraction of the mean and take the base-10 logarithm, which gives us -0.015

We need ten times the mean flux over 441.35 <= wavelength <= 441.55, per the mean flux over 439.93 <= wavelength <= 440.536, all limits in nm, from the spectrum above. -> 9.2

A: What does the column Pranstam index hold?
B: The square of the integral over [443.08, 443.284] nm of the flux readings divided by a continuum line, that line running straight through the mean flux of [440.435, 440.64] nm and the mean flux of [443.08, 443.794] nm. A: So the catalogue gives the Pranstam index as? 0.062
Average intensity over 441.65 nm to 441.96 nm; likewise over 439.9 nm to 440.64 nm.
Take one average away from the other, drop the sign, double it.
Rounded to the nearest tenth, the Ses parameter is 3.8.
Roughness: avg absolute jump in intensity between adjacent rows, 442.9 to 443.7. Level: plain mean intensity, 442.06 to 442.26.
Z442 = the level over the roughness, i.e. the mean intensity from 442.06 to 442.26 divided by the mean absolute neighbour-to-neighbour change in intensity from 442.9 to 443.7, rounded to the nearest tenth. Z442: 8.1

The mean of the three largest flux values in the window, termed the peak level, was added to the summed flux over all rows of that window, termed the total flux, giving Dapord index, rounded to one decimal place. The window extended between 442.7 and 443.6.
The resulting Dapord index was 78.9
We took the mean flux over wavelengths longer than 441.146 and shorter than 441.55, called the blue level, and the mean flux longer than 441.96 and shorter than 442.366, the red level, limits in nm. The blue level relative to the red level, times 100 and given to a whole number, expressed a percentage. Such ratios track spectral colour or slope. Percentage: 92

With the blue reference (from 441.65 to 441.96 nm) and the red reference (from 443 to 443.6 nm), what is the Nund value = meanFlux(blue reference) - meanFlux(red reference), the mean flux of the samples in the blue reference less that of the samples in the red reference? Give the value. 0.7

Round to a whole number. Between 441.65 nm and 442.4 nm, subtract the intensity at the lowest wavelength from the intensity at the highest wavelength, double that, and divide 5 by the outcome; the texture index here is -18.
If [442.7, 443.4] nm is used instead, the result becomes -7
